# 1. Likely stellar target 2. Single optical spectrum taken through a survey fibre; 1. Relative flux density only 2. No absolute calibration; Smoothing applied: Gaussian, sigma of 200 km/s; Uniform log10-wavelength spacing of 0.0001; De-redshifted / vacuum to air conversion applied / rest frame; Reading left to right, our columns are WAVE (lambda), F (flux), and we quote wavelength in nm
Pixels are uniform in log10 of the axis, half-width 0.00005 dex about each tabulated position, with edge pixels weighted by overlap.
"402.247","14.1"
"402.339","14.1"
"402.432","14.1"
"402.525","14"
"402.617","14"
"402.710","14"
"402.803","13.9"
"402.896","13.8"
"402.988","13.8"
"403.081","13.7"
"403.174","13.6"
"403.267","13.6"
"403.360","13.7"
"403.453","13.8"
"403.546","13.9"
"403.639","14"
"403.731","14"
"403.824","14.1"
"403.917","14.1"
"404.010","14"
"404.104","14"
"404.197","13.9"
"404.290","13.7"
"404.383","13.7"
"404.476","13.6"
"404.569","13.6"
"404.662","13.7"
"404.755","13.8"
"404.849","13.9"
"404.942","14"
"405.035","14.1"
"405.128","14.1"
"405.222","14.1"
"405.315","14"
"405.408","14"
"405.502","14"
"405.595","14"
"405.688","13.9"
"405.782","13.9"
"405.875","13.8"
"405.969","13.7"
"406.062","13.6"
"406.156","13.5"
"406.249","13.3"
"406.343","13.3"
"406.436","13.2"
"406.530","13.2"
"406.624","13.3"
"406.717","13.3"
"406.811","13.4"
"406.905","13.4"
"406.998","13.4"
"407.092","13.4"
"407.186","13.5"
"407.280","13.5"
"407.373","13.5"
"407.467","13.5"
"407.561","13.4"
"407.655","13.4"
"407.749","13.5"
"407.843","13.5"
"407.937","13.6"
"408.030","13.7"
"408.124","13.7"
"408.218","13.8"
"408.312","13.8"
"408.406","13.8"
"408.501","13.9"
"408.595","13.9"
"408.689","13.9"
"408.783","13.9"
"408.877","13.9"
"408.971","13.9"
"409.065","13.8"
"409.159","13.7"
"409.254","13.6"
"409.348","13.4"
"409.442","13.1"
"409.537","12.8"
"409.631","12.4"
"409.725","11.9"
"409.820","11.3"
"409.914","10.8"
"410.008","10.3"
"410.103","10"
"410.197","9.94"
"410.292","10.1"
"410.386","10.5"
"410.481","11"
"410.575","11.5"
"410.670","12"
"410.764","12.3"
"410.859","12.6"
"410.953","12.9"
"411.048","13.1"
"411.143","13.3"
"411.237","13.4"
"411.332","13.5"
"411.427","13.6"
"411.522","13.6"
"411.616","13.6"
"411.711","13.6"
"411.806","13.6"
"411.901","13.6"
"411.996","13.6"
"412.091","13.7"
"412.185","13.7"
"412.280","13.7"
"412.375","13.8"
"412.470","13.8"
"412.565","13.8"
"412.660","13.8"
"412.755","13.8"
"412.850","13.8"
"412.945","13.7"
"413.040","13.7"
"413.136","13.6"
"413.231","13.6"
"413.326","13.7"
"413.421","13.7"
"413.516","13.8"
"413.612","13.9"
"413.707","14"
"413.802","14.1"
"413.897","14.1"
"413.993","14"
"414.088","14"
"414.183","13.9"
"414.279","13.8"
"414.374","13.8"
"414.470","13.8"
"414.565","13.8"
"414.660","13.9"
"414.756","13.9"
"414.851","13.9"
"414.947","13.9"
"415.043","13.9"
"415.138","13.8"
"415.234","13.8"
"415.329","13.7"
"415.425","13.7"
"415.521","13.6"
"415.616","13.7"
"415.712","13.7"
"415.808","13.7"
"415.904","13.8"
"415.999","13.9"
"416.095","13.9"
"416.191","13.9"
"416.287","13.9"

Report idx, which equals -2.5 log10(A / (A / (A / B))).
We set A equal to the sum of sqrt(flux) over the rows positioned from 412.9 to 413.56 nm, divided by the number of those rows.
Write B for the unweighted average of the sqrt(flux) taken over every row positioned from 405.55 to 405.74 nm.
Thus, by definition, 0.010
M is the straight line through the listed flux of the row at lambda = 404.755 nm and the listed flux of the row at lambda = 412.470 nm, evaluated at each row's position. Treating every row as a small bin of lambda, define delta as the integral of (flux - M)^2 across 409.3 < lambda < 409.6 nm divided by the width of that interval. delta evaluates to 0.62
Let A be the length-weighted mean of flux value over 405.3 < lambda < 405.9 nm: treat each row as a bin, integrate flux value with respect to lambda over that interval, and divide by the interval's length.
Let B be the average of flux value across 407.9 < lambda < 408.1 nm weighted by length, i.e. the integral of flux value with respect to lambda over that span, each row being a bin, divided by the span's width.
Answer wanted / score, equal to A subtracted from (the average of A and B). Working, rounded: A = 14.0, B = 13.7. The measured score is -0.12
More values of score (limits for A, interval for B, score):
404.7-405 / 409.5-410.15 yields -1.28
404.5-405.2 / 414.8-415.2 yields -0.01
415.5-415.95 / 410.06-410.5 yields -1.72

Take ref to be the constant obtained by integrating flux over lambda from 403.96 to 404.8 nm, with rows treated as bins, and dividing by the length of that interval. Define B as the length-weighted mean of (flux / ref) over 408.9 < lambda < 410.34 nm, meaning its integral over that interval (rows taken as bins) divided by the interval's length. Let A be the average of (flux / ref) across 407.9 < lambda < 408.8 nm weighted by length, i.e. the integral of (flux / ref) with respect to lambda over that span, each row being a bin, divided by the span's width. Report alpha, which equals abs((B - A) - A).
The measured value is 1.13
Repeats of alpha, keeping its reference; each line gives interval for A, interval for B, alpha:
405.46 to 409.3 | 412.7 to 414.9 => 0.97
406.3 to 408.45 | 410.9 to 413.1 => 0.97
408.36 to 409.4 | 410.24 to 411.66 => 1.10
